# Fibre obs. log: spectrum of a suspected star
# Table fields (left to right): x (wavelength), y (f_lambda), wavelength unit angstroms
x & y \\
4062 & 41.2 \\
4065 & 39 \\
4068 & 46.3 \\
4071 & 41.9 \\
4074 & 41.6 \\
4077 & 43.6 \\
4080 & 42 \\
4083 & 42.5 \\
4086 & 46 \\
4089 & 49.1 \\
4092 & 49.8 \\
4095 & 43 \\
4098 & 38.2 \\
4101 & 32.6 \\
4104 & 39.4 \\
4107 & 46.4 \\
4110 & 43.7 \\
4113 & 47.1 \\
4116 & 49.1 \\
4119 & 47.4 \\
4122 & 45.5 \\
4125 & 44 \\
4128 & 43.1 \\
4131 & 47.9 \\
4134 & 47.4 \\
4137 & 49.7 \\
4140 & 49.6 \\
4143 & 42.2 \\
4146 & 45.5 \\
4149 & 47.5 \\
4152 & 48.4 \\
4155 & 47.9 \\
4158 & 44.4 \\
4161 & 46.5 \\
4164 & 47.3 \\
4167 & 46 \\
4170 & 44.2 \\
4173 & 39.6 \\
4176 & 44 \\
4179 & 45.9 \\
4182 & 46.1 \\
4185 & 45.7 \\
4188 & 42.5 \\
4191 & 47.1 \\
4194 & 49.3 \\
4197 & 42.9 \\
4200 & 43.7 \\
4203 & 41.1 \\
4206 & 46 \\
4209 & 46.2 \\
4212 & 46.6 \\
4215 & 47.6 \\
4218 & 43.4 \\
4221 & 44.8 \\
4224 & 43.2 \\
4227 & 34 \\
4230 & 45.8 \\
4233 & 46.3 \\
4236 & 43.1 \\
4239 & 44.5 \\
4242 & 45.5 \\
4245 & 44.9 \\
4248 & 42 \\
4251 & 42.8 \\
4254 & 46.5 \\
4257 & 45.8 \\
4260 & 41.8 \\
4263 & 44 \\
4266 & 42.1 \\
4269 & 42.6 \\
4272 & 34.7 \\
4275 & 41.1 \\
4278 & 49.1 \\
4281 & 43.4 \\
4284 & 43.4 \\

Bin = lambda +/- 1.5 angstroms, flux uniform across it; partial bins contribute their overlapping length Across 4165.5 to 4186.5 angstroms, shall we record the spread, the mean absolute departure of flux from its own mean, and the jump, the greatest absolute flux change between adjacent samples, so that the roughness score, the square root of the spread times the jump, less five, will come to -2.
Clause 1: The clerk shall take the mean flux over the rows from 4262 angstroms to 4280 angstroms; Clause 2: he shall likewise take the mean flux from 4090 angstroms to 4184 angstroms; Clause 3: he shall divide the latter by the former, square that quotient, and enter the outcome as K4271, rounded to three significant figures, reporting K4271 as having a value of 1.14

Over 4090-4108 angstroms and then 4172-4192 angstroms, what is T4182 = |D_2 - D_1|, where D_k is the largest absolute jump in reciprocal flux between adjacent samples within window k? 0.0028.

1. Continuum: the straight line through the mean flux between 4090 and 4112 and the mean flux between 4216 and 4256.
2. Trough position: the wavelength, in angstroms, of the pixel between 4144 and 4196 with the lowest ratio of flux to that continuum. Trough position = 4173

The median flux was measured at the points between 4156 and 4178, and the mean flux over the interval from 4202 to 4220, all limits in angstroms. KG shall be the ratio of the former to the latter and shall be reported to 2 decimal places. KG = 0.98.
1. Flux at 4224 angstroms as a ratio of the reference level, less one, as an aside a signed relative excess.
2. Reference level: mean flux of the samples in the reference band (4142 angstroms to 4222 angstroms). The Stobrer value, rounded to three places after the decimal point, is -0.046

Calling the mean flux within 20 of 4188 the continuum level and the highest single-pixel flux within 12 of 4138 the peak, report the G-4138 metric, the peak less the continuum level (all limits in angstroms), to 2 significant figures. 5.2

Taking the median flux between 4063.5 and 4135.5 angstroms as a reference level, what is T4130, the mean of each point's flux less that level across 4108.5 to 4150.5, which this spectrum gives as 3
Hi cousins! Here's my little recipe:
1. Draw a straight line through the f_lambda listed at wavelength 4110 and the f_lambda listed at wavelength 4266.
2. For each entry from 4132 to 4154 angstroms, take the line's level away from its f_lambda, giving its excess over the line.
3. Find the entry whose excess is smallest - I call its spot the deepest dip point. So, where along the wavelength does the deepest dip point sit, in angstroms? 4143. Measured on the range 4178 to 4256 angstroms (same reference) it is 4227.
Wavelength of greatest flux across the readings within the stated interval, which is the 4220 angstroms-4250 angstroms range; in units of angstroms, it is 4233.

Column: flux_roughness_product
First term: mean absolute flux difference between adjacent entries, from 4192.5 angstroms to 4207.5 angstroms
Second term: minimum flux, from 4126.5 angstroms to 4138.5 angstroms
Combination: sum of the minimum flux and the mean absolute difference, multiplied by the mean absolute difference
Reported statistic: 172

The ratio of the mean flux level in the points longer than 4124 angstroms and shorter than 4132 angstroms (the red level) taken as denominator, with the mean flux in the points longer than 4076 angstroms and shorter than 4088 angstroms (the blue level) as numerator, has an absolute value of 0.97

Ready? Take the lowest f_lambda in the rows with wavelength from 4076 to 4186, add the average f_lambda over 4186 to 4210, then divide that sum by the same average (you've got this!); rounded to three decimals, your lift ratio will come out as 1.727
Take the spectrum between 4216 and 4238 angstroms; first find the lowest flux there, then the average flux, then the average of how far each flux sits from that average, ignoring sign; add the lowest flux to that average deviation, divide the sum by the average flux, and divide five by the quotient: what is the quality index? 5.9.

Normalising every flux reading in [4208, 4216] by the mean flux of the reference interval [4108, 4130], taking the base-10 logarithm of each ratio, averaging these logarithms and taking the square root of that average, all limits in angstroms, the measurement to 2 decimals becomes 0.10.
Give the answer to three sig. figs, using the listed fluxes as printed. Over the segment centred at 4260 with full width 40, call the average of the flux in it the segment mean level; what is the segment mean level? 43.3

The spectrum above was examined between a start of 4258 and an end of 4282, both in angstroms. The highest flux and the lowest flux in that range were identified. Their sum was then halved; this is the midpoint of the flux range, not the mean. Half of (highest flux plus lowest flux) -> 41.9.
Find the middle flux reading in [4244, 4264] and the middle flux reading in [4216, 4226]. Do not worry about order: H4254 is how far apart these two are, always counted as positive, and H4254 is 0.6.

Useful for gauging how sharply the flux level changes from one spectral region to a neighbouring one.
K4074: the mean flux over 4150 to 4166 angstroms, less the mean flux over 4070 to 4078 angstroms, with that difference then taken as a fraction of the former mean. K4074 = 0.10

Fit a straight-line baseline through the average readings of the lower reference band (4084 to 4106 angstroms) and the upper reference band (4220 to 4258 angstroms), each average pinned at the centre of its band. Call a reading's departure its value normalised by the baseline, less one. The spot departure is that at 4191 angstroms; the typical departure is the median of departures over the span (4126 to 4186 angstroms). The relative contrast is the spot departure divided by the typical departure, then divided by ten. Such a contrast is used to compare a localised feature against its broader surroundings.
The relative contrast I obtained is 0.13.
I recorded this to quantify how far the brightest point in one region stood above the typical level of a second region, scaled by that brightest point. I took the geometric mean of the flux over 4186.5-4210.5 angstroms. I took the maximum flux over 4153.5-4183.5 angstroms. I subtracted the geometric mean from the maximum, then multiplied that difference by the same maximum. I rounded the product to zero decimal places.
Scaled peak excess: 150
